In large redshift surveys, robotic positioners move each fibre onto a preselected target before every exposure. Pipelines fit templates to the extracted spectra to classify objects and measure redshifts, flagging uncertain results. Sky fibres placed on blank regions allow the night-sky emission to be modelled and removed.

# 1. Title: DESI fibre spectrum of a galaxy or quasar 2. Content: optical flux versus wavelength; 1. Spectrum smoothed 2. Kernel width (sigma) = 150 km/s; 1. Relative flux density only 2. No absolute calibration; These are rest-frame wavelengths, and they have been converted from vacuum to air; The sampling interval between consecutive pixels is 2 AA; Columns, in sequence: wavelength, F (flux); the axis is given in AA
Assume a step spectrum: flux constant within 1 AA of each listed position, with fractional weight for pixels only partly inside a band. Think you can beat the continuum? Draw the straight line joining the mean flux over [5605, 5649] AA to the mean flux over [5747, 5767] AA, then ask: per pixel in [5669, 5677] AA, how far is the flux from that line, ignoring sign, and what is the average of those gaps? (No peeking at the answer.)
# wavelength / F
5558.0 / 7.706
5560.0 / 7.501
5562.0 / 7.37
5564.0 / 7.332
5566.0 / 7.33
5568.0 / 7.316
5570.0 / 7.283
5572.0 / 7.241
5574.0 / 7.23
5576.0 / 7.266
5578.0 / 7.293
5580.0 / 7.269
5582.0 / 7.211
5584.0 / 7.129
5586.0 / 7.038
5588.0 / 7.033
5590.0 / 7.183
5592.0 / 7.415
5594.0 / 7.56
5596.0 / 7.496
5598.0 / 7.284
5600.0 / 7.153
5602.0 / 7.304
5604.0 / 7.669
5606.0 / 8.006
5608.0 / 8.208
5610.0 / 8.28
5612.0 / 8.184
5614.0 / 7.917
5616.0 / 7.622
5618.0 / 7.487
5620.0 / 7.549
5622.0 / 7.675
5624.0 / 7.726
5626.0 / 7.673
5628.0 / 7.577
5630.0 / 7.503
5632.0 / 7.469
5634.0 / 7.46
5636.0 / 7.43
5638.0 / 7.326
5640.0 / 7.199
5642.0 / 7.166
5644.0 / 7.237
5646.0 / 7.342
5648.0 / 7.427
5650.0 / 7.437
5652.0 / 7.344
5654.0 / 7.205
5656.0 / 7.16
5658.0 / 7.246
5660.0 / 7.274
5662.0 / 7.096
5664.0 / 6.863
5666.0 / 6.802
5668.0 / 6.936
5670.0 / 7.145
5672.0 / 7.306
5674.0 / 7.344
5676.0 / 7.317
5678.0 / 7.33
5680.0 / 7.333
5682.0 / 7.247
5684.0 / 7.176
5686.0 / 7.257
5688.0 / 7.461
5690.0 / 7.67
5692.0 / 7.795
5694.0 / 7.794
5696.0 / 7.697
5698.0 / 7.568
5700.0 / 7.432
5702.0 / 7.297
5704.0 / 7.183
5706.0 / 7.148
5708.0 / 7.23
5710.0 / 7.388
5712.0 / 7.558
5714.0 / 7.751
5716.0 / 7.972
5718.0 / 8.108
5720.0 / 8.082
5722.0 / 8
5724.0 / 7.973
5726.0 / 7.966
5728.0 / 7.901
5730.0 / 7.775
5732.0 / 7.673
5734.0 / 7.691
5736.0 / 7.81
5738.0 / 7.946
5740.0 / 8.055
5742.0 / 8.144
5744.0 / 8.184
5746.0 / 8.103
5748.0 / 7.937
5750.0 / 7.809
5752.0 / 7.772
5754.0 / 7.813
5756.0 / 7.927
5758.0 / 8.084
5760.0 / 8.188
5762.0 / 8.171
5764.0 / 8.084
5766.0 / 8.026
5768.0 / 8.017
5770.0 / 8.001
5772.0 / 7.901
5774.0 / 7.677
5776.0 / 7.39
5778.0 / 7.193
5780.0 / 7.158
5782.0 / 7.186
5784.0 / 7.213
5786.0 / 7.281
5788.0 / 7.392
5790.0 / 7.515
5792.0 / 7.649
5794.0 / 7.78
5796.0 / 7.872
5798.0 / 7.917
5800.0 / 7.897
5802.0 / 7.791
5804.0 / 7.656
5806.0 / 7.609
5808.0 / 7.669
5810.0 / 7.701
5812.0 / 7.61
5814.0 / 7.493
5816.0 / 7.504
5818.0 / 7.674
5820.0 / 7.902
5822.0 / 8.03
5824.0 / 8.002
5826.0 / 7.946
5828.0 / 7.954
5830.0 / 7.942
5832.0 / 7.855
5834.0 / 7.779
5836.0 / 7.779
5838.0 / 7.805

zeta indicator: 0.5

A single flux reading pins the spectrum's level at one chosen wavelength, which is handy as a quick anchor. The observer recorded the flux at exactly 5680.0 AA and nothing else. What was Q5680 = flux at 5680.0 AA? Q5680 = 7.333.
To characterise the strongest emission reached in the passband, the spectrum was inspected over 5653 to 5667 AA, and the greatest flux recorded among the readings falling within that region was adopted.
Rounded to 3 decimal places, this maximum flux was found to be 7.274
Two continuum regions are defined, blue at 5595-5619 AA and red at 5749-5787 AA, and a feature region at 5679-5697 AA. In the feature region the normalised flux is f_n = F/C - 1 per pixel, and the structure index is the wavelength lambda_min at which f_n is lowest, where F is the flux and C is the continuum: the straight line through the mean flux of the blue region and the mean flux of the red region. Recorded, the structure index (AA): 5684.0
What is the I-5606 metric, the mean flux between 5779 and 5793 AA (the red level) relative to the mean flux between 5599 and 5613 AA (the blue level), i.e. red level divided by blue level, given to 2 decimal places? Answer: 0.94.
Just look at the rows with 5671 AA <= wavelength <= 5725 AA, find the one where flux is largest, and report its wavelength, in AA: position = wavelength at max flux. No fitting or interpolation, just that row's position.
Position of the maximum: 5718.0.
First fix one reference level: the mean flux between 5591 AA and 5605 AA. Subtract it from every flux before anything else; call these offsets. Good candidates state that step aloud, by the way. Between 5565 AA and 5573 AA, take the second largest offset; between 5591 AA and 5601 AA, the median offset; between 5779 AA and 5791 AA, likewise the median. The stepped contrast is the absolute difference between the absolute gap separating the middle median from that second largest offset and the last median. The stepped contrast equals 0.26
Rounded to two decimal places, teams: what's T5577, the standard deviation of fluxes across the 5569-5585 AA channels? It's 0.05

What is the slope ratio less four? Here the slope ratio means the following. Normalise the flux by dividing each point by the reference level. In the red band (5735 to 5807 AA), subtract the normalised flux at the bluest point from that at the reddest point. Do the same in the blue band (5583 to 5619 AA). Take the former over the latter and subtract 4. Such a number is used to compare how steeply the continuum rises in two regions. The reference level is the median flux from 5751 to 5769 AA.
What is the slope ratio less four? -4.6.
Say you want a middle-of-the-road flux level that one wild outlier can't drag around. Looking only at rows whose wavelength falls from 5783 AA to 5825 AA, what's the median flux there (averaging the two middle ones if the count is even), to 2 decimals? 7.67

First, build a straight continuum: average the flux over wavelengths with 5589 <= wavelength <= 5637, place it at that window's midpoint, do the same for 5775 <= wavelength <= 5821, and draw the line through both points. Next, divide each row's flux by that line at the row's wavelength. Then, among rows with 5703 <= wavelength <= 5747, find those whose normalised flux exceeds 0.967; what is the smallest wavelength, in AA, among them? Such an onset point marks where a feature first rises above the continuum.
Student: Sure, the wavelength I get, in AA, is 5710.0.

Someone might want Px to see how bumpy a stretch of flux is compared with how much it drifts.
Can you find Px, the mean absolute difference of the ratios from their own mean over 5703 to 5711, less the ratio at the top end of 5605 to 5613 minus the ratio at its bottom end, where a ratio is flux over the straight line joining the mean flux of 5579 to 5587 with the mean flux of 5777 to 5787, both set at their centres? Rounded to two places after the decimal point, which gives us -0.01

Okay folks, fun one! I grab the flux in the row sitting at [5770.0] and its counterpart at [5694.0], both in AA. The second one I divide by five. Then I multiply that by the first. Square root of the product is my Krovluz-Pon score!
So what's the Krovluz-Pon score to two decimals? 3.53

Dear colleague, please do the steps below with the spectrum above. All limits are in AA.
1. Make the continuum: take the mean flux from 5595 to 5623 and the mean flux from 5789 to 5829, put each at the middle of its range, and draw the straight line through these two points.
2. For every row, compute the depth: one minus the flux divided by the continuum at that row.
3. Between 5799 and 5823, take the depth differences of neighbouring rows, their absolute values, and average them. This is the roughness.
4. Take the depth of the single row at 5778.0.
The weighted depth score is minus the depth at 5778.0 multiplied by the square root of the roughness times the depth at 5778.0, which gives -0.0022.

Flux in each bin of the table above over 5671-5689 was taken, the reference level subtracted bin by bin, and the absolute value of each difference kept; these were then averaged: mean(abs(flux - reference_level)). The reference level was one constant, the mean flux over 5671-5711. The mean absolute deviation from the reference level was 0.10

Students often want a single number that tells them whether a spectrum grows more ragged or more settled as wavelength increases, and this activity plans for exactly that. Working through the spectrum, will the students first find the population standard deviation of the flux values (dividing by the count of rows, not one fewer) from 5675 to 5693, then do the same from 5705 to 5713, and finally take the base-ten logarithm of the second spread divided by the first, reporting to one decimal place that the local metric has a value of -0.1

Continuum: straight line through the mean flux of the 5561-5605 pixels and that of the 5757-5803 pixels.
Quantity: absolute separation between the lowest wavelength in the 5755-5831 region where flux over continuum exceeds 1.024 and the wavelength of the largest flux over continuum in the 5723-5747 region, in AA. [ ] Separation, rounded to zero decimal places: 12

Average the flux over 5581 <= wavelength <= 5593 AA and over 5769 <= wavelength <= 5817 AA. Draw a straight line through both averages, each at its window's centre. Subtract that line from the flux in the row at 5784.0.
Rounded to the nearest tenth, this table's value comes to -0.4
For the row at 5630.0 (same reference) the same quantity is 0.2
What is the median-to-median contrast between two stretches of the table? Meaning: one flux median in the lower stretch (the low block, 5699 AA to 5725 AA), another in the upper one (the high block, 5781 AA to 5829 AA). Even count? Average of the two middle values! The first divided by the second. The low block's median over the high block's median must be 0.99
